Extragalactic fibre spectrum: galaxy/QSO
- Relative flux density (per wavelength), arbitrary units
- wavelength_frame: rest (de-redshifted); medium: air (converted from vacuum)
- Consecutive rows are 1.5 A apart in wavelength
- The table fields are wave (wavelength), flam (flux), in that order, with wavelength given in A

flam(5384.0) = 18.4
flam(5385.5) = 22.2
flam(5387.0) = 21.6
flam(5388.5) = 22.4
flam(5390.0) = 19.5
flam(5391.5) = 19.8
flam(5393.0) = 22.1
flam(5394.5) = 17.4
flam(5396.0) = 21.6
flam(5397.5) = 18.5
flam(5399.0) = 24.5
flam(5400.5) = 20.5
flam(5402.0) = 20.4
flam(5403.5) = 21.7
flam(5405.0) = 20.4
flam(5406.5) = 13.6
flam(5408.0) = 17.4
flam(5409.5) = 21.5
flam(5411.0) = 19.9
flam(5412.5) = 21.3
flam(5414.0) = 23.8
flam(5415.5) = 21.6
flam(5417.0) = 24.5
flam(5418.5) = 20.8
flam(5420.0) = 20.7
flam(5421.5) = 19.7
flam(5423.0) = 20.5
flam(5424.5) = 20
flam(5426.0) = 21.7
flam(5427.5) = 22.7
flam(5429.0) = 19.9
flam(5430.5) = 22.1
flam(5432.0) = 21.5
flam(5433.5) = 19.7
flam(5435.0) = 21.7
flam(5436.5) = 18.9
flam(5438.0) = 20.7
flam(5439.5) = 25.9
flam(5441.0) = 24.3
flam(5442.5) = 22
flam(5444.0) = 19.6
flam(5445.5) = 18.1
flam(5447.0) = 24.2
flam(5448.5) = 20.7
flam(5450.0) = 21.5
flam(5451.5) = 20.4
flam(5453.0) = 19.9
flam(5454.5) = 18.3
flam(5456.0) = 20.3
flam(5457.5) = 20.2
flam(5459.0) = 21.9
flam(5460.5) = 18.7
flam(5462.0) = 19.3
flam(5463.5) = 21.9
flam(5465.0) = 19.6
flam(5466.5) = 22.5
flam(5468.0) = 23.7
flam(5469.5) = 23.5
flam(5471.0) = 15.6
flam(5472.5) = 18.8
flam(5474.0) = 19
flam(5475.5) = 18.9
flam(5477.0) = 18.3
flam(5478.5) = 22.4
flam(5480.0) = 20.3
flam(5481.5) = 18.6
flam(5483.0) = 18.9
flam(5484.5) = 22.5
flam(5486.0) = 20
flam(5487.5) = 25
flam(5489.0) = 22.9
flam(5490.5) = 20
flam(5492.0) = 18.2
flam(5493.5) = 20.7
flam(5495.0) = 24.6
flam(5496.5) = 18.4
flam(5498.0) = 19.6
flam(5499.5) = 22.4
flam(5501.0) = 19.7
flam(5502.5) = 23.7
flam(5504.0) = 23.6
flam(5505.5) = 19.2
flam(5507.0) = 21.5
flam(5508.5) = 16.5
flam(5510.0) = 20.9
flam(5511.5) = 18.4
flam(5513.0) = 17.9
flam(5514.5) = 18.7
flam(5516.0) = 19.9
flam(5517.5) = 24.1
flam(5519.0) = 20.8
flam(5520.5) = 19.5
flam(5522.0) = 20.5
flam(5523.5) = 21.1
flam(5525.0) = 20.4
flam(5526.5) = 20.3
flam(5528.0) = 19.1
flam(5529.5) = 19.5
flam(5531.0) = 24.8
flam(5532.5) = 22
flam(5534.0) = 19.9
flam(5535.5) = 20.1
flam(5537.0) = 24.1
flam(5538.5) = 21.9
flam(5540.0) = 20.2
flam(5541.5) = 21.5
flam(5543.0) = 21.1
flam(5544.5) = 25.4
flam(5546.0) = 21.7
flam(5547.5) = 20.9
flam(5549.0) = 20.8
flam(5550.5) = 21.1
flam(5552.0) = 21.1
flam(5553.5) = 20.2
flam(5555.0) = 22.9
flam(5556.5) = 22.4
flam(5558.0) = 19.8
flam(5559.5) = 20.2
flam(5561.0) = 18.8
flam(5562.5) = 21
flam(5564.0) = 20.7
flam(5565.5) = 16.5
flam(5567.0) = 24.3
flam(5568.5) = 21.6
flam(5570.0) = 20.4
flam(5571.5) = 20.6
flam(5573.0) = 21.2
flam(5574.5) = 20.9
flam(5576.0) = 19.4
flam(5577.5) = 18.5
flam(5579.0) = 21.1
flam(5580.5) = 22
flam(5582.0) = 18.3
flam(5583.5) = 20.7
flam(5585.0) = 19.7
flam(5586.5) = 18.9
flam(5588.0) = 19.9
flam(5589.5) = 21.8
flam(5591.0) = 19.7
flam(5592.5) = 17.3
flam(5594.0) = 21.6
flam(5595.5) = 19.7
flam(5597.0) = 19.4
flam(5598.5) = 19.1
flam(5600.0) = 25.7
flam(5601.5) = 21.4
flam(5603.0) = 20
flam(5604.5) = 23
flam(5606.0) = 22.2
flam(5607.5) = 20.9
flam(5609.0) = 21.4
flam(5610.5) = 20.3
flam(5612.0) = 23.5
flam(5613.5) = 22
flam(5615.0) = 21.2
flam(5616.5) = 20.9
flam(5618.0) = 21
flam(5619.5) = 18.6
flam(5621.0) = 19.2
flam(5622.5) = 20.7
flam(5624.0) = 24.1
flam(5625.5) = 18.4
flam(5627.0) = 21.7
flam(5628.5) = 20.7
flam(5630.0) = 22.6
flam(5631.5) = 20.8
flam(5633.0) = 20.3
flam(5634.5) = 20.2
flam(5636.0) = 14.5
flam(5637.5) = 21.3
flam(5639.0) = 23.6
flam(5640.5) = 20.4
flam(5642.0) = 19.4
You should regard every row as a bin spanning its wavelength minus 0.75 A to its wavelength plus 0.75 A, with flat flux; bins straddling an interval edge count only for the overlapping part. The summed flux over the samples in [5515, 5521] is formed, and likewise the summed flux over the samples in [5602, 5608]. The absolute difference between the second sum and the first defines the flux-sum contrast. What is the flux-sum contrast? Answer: 1.8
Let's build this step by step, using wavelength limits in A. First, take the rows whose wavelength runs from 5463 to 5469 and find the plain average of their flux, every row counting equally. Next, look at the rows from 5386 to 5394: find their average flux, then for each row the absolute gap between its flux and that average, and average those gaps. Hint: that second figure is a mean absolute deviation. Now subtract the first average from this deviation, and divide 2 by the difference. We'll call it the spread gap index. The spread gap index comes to -0.096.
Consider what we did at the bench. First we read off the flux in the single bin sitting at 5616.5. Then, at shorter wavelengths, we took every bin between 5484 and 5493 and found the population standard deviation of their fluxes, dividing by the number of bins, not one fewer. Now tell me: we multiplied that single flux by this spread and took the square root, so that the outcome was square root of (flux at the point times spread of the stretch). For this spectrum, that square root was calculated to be 6.9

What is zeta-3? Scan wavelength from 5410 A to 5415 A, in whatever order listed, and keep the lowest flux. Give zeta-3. 19.9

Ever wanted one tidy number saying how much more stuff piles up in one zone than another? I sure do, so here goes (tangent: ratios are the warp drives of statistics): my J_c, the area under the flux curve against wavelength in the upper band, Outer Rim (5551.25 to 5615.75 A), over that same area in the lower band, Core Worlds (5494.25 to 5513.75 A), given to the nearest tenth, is 3.3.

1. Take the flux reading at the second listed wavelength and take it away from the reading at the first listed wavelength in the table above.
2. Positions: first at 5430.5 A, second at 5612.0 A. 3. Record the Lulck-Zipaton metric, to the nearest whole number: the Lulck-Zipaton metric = -1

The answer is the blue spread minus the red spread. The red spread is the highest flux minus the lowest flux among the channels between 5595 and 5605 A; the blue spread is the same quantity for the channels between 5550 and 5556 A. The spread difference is -4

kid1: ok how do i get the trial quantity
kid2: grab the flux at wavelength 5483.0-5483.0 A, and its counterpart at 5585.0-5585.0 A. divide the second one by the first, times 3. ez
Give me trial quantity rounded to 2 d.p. 3.13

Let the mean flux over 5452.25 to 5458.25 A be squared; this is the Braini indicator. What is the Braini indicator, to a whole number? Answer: 387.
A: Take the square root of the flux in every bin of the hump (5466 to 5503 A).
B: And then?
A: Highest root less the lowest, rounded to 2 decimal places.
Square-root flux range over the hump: 1.05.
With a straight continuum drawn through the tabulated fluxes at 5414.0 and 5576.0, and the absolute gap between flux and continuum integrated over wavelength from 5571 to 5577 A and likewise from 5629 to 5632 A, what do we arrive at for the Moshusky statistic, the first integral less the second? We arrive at -5.0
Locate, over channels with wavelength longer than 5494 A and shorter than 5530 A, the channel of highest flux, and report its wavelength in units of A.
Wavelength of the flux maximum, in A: 5495.0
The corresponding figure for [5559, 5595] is 5567.0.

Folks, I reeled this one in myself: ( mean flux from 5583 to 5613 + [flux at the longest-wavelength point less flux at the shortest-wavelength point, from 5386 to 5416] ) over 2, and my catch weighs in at 10.4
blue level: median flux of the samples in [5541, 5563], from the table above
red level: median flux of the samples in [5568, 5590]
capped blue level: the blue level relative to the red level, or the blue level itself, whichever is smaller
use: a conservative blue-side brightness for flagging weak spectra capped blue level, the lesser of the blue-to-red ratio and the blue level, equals 1.02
